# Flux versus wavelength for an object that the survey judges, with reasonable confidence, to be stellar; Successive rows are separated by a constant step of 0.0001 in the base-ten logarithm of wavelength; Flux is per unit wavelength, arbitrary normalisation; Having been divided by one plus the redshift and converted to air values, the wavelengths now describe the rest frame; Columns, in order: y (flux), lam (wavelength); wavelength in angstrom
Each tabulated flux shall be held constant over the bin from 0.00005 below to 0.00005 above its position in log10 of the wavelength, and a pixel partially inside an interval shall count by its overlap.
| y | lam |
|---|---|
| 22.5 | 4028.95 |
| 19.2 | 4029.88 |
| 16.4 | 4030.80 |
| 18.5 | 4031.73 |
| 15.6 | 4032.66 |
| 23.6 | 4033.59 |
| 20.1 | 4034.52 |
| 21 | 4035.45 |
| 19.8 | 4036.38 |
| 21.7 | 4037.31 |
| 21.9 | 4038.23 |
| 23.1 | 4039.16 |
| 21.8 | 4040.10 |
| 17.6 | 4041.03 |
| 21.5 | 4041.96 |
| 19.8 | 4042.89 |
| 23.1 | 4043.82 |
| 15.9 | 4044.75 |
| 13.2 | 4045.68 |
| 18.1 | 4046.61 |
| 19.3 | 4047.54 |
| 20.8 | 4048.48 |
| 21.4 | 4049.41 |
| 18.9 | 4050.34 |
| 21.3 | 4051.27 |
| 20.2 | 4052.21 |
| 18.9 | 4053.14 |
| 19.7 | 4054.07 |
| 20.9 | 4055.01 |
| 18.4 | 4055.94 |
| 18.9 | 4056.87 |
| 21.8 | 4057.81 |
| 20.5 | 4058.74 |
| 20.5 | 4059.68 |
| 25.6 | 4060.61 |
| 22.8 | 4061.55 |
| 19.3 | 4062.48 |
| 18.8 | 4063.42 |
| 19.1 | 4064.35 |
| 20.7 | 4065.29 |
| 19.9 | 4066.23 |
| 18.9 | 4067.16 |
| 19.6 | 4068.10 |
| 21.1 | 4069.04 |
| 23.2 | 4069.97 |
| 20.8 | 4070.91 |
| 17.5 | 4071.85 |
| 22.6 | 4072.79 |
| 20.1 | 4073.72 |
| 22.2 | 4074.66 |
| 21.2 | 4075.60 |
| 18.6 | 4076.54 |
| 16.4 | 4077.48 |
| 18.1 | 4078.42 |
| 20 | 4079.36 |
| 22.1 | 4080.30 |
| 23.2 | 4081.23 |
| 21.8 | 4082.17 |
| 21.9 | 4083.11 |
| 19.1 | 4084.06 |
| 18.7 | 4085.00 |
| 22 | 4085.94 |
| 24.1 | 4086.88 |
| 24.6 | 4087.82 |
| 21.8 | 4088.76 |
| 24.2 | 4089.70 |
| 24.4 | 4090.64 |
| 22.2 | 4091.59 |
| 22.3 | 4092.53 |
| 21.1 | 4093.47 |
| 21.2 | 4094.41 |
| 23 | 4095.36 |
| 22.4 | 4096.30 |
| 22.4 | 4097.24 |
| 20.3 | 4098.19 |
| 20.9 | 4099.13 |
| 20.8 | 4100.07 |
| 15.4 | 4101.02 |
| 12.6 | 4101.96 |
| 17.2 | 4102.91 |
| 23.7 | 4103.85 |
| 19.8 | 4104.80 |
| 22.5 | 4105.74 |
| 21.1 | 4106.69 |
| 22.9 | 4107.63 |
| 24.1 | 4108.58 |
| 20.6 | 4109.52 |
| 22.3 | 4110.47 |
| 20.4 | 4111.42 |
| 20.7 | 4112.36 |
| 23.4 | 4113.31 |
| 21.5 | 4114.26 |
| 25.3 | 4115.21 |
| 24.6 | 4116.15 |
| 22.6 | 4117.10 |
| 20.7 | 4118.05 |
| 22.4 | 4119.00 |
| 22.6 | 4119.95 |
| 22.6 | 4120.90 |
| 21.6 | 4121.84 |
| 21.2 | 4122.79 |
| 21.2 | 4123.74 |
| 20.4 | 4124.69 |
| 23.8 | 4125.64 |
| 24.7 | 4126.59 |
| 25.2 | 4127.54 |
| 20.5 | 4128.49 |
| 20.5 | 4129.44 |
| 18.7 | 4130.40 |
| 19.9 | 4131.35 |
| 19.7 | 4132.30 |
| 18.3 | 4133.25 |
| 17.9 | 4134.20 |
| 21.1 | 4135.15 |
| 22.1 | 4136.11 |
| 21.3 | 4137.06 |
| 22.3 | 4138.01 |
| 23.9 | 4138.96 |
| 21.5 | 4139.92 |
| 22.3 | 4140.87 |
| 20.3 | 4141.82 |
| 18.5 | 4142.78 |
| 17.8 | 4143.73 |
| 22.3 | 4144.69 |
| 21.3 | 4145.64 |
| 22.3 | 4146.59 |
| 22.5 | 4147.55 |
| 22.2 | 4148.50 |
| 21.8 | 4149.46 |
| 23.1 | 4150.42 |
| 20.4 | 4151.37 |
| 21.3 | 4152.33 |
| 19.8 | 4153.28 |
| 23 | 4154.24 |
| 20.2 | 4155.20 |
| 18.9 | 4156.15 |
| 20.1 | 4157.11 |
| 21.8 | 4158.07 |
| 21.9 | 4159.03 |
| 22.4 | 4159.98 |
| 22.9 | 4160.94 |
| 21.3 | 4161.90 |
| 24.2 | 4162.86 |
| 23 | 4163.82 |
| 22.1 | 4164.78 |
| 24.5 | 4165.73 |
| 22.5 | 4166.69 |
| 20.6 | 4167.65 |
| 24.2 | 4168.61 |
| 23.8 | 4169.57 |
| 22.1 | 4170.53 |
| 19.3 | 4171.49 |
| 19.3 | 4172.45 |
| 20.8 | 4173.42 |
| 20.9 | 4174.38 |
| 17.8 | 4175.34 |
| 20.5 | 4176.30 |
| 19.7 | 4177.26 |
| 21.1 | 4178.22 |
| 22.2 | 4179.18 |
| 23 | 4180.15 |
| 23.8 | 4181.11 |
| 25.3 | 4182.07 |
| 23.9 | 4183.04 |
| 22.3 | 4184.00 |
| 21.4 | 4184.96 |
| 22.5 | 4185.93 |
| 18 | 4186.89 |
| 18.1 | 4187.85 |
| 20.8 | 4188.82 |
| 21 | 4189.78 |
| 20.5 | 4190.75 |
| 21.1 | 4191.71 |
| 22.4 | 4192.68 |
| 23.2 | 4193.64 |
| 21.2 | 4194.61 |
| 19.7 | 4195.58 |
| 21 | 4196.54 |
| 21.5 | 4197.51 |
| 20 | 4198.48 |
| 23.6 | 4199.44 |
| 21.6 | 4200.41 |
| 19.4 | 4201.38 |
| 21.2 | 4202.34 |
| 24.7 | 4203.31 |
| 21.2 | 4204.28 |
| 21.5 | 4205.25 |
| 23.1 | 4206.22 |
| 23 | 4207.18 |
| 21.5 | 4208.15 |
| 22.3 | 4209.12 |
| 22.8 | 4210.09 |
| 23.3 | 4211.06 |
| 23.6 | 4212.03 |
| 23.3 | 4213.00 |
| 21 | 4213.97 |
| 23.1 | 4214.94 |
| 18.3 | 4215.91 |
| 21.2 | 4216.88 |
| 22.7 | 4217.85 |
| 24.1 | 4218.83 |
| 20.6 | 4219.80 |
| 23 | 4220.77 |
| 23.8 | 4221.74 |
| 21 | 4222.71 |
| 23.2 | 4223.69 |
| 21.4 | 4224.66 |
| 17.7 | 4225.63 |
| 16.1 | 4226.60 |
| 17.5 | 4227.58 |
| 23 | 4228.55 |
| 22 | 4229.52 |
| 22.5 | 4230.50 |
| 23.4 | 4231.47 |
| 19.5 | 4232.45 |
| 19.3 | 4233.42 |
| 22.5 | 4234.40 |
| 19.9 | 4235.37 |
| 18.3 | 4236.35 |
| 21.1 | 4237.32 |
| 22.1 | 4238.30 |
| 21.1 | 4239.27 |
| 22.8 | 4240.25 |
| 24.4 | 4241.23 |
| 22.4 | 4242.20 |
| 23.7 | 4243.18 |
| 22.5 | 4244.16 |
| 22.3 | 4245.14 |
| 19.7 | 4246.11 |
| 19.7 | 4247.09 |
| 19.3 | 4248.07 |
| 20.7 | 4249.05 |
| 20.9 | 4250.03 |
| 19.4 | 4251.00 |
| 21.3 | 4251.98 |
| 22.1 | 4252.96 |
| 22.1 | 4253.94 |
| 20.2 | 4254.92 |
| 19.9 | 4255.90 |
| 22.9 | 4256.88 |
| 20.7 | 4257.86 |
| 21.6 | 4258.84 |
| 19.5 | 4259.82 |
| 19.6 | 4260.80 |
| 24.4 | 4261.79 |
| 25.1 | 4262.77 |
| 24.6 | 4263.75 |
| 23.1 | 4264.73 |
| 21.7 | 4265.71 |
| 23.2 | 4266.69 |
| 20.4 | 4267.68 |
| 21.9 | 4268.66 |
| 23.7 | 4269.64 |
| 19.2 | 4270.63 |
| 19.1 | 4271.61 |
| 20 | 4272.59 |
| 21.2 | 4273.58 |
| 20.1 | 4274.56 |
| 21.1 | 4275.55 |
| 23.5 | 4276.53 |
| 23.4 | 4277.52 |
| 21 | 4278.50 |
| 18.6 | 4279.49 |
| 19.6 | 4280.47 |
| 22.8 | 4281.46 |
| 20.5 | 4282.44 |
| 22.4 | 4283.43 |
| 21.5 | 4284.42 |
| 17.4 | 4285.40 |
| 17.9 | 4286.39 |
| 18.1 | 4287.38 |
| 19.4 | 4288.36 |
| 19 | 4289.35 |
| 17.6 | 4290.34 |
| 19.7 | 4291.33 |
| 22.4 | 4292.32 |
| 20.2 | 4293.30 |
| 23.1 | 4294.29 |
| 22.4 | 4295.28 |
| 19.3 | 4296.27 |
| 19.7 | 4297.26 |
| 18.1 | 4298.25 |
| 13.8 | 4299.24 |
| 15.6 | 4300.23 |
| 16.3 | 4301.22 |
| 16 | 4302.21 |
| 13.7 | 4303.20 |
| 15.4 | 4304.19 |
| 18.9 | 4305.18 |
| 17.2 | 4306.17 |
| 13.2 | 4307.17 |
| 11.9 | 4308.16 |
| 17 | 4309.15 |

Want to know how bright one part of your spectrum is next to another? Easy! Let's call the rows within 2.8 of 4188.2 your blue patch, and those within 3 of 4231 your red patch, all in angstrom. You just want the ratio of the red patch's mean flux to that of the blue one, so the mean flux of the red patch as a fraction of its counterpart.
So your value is 1.07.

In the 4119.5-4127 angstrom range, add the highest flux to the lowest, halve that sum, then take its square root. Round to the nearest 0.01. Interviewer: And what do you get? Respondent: 4.75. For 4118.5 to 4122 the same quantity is 4.70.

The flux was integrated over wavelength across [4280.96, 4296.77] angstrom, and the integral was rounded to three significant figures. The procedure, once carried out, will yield 320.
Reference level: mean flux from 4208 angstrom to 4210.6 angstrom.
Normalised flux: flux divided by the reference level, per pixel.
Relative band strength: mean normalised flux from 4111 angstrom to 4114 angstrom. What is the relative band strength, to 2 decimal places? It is 0.97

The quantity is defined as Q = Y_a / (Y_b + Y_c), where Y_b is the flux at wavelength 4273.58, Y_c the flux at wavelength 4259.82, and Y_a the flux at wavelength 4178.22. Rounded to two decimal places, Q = 0.52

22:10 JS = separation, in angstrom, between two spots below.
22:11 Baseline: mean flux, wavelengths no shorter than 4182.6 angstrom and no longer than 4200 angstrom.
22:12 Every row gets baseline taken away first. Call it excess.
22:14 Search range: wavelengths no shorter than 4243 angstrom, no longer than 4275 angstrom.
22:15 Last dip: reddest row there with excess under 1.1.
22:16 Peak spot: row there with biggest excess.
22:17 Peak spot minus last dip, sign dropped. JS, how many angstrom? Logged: 11.8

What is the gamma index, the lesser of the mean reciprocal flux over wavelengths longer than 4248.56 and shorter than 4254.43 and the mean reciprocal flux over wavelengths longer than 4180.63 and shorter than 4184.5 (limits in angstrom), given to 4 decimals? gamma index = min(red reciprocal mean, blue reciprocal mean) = 0.0421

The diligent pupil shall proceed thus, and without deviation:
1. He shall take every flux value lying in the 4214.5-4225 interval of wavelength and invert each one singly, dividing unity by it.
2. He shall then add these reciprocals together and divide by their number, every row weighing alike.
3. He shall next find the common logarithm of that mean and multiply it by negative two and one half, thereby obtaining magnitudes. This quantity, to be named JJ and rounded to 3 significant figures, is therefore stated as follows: 3.35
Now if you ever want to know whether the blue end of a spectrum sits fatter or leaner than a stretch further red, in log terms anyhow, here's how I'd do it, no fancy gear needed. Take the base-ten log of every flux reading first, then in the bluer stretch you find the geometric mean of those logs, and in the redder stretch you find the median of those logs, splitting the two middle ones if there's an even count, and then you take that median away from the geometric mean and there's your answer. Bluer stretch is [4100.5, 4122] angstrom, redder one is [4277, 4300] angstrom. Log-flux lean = 0.028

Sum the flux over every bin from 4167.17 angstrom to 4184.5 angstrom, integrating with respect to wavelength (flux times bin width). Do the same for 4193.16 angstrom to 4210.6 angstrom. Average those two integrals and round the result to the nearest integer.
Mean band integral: 378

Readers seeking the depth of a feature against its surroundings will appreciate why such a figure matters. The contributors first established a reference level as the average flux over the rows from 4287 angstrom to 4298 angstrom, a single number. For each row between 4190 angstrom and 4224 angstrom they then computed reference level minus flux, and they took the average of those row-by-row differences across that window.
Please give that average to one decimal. -1.9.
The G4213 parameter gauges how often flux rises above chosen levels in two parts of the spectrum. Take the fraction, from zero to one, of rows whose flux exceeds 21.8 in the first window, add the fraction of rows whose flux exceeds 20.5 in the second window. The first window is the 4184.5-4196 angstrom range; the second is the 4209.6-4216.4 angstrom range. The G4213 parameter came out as 1.11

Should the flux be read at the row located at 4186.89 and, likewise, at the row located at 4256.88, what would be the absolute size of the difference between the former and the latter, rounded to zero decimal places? 5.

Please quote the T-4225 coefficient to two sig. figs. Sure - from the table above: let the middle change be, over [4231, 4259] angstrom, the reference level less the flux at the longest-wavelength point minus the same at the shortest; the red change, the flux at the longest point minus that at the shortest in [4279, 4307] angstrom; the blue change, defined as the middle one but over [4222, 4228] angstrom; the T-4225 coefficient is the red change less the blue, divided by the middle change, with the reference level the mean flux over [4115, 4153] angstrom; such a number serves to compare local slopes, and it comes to -2.7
